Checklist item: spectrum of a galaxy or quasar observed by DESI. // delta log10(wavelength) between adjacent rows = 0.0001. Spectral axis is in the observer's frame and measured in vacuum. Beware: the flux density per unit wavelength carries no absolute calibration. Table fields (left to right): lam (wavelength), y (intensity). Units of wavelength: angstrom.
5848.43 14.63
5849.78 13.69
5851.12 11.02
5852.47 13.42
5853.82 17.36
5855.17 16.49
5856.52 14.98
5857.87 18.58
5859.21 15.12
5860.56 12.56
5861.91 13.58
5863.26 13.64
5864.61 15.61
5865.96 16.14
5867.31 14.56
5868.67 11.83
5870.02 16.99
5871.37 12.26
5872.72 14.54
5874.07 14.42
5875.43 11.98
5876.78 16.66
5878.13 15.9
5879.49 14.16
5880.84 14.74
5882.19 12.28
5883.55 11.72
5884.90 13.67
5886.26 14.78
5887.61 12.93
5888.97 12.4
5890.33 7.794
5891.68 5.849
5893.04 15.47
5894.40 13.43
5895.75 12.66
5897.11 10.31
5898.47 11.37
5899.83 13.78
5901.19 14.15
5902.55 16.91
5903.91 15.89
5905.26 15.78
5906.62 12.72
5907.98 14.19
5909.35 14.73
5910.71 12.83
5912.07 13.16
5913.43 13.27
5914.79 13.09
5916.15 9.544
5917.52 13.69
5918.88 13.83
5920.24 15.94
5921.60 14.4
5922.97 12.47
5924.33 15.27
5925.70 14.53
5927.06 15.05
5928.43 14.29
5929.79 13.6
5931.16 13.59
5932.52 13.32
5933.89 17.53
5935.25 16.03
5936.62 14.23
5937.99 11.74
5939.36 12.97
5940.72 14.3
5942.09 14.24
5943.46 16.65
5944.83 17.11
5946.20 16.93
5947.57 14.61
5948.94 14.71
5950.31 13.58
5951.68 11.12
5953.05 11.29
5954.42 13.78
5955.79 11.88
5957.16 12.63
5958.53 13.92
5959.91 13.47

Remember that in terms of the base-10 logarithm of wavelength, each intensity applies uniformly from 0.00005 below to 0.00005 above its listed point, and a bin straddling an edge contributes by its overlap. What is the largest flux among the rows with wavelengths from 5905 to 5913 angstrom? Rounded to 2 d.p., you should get 15.78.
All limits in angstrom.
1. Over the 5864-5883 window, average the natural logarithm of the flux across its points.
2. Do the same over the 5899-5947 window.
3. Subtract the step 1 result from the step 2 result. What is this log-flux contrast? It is -0.01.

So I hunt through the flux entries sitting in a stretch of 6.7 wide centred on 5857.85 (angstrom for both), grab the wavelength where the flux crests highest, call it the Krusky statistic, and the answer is 5857.87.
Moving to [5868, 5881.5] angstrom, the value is 5870.02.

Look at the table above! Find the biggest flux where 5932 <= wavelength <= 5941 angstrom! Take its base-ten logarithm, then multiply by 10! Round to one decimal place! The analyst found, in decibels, 12.4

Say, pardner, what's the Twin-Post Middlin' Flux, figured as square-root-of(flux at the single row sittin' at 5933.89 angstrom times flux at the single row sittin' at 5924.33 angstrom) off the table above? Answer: 16.4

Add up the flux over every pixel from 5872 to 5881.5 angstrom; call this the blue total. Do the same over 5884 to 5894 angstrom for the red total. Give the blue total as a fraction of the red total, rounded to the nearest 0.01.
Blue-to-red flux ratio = 1.24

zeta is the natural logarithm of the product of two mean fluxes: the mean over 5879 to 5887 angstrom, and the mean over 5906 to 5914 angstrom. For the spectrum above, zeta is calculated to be 5.21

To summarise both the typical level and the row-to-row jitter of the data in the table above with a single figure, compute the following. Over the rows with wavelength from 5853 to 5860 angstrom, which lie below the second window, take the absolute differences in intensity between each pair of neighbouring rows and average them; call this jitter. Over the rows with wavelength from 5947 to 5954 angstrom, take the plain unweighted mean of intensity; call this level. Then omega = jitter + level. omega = 15.4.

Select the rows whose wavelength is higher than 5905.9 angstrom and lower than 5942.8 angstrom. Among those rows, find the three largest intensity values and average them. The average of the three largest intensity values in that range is 16.5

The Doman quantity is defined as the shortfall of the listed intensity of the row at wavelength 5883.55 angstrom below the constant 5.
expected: -6.72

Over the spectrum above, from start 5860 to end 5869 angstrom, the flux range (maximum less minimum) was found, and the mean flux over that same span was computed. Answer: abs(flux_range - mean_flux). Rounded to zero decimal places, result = 10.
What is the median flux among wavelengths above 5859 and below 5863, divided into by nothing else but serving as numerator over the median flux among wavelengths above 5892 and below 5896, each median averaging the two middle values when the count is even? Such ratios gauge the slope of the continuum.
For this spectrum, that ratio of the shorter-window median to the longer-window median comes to 1.01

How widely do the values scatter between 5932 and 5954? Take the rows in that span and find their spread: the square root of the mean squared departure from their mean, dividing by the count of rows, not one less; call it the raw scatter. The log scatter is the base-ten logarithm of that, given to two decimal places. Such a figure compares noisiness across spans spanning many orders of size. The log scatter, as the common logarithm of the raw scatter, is 0.30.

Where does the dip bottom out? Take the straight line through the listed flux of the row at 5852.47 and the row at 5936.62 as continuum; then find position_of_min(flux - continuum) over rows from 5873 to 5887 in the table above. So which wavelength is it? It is 5883.55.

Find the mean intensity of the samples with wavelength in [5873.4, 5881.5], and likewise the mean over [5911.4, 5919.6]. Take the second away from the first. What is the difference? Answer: 1.9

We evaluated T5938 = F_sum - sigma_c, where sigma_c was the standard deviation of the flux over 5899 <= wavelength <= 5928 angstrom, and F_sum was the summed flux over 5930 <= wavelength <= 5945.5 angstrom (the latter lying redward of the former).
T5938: 160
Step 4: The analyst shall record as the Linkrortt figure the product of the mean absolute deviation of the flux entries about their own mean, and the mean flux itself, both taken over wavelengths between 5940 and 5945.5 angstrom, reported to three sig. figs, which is 20.3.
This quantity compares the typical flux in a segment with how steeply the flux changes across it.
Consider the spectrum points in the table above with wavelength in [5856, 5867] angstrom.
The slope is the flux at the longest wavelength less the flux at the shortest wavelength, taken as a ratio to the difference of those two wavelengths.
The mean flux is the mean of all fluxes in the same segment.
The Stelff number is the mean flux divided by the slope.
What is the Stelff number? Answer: 122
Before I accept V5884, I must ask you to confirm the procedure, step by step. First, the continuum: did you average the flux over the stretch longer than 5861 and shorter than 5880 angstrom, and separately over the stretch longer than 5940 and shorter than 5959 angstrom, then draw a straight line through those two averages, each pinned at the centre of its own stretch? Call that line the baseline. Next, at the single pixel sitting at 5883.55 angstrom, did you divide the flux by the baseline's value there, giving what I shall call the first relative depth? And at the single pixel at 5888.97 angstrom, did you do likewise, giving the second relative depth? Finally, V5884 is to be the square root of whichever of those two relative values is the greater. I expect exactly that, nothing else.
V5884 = 0.93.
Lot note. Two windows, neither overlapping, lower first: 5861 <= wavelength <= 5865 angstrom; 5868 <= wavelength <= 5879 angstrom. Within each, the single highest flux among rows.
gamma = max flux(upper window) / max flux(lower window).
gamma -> 1.09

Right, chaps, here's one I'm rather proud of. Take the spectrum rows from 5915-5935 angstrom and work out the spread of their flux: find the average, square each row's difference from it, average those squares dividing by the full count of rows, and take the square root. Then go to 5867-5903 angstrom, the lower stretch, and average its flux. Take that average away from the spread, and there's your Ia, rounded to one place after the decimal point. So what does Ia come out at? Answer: -11.5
